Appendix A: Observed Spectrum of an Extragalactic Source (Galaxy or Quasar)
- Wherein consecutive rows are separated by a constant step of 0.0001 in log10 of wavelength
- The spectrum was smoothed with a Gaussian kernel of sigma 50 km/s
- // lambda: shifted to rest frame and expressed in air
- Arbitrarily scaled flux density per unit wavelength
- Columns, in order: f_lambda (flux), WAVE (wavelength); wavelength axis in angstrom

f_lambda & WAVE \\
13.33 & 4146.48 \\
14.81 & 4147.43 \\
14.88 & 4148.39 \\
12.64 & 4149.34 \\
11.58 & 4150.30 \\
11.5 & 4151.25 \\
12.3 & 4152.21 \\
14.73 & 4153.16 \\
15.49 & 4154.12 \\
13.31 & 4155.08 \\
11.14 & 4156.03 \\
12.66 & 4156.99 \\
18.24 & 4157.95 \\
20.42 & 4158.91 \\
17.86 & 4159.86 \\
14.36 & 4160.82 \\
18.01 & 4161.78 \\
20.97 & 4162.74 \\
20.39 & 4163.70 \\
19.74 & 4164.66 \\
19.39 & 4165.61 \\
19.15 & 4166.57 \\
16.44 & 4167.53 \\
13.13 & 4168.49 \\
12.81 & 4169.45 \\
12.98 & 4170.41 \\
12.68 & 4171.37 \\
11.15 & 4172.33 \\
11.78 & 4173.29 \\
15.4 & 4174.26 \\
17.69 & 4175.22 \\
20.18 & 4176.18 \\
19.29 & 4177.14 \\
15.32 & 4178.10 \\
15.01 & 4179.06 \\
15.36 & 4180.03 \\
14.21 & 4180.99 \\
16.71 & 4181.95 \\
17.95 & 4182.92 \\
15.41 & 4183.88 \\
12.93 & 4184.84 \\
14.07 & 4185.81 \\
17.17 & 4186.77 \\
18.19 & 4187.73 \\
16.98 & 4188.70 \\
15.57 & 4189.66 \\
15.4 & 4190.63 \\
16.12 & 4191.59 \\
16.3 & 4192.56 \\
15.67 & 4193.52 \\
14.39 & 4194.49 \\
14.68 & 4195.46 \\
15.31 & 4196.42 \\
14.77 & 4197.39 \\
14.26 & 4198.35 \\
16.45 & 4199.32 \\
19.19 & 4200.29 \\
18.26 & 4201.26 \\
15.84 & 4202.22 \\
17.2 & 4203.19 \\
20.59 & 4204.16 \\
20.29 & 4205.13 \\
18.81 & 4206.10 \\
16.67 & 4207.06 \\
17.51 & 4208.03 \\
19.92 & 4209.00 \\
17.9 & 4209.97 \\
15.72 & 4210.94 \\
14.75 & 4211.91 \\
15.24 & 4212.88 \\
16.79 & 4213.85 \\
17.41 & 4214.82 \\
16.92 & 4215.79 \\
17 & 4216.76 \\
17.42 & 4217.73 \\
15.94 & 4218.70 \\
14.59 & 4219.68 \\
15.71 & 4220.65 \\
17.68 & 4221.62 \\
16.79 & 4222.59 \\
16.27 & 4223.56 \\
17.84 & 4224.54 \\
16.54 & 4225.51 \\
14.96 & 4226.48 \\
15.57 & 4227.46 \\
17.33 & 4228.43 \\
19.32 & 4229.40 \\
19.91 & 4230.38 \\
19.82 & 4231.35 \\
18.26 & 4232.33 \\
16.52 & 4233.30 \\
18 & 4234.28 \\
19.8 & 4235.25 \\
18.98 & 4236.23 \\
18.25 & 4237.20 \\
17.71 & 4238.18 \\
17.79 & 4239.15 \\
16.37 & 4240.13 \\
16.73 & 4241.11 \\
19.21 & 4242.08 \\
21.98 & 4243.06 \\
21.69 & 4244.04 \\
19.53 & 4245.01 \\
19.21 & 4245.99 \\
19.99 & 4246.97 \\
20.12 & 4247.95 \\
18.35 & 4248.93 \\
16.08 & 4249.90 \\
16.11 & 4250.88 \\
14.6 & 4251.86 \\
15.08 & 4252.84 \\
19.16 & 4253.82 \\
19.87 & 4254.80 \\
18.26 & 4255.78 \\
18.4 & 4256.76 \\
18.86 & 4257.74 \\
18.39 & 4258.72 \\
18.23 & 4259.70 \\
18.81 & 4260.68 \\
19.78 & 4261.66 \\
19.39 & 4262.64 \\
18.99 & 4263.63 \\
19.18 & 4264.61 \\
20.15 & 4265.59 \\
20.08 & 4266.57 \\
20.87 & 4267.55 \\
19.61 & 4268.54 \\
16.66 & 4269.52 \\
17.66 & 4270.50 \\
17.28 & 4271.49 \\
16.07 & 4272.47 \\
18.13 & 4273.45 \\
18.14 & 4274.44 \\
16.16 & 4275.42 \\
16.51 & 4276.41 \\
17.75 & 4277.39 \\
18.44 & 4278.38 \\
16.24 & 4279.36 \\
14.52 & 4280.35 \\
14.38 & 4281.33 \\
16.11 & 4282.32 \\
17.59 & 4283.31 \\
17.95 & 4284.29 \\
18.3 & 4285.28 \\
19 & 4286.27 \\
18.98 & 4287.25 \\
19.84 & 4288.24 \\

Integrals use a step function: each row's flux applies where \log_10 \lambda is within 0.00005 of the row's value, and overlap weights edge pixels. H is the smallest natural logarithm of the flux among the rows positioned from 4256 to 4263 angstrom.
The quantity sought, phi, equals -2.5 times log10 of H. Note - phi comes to -1.16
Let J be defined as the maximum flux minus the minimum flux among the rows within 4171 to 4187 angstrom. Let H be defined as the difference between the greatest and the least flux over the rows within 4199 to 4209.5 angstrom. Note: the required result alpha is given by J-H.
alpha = 4.3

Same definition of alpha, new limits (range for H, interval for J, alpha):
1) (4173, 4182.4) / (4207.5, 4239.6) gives -3.1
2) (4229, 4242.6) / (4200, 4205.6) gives 1.2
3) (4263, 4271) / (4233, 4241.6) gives -0.8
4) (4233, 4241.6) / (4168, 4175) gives 0.8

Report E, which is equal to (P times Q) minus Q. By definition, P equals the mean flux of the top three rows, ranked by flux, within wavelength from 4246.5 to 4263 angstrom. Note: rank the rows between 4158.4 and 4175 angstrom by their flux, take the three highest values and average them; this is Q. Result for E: 391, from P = 20.0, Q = 20.6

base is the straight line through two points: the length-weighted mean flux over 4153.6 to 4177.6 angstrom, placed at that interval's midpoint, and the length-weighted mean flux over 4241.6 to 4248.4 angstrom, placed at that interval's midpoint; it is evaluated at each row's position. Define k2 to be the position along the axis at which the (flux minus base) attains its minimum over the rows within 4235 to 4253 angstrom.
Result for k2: 4251.86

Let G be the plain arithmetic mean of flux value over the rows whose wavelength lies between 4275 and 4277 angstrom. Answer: 16.3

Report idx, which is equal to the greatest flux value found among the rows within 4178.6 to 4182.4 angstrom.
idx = 16.71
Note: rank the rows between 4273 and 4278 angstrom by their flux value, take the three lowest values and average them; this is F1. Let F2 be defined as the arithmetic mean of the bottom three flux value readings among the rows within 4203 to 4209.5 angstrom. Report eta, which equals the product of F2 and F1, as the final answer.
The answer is 288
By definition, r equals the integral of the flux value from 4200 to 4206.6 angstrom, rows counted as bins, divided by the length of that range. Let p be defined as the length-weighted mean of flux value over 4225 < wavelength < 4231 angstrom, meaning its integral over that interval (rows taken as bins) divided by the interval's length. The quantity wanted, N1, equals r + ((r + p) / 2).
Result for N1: 37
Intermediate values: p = 17.3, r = 18.6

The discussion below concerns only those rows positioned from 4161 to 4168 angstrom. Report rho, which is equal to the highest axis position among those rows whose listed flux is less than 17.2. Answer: 4167.53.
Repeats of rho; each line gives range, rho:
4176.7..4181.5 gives 4180.99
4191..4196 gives 4195.46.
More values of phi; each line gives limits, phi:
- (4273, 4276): -1.11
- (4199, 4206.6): -1.10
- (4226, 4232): -1.08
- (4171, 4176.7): -0.96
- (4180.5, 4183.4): -1.06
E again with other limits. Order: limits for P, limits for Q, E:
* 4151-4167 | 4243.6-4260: 404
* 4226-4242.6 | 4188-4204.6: 365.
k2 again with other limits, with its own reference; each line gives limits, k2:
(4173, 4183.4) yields 4173.29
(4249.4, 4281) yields 4280.35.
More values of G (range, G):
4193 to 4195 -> 15.0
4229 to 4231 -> 19.6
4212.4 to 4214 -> 16.0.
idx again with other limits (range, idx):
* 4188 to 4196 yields 16.98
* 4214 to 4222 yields 17.68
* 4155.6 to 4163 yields 20.97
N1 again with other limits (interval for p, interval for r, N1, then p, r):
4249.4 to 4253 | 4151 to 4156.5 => 27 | 15.5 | 13.2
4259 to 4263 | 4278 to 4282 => 33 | 19.0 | 15.8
